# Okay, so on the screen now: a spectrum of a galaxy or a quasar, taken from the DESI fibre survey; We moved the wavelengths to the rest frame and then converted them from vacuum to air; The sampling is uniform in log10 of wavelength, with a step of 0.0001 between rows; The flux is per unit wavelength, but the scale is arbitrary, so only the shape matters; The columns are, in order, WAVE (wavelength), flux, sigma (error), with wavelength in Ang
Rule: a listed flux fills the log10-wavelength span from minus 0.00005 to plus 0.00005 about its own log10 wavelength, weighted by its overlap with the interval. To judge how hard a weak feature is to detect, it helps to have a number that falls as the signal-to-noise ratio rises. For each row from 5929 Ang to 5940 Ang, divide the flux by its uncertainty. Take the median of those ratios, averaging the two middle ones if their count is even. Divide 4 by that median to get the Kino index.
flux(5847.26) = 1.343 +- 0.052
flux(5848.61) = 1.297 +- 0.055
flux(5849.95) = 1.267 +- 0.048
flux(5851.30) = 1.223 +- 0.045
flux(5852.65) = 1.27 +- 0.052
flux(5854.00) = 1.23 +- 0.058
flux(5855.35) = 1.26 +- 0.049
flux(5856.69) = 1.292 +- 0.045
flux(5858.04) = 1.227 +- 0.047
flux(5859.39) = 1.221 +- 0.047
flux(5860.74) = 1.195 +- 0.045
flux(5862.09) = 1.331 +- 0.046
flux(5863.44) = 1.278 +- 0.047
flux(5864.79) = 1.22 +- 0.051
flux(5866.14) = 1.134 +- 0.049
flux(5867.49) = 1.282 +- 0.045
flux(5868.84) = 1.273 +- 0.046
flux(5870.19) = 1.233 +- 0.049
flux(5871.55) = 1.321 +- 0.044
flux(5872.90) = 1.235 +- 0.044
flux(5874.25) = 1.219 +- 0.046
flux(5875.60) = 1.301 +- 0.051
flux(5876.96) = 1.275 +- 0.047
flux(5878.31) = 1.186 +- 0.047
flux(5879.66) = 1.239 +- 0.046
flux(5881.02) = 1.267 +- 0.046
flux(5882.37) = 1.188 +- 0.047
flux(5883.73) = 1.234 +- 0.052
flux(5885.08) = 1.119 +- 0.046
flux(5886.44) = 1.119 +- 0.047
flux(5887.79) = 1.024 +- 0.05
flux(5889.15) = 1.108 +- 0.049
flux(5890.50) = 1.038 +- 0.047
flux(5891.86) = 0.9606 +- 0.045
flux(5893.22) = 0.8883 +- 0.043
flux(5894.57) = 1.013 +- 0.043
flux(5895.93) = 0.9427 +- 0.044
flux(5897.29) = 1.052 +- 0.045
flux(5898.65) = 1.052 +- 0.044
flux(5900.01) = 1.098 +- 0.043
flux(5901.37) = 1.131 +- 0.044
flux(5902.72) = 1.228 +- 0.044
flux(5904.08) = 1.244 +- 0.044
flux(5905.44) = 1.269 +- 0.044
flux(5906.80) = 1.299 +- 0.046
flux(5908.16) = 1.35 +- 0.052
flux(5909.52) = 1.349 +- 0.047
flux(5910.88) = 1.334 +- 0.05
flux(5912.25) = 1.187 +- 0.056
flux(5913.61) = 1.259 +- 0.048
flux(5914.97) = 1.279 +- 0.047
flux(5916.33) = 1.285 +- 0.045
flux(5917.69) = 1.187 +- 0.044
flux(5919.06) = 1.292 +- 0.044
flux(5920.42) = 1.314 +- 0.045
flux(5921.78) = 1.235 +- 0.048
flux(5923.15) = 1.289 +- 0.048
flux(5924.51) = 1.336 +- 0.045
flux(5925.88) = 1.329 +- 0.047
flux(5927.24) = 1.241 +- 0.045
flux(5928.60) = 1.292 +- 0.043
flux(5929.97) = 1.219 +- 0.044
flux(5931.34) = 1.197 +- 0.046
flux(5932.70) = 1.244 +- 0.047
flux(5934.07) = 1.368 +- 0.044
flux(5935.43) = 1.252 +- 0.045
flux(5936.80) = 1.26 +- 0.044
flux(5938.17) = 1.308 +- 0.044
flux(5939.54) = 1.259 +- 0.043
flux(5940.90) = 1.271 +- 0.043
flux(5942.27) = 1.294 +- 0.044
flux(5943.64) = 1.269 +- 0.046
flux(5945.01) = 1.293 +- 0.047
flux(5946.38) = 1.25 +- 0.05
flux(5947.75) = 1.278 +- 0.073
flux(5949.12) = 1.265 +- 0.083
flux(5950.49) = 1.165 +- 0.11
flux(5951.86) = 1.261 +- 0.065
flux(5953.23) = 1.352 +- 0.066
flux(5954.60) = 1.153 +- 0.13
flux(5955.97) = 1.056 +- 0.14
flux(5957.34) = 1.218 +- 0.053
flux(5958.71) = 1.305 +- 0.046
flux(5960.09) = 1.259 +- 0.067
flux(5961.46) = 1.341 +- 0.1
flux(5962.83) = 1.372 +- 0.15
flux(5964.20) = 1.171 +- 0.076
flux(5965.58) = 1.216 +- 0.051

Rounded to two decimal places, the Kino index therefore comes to 0.14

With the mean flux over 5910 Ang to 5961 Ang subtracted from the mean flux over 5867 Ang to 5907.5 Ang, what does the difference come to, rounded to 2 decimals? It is -0.10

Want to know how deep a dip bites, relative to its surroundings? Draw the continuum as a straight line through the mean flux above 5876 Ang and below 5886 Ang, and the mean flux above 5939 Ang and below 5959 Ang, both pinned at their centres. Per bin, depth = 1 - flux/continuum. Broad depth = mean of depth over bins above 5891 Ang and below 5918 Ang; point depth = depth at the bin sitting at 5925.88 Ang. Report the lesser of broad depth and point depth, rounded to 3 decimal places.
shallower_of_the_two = -0.076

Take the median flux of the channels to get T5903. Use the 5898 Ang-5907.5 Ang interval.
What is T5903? 1.23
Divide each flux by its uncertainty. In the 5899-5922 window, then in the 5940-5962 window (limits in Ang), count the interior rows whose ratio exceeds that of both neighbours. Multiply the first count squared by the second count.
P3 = 32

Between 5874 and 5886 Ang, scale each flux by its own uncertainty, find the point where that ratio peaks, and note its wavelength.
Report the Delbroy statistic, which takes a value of 5881.02 Ang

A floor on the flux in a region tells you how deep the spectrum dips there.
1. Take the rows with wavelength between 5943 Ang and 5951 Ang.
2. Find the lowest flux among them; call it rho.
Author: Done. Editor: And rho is 1.165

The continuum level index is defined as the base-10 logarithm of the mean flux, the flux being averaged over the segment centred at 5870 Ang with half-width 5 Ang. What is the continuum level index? 0.094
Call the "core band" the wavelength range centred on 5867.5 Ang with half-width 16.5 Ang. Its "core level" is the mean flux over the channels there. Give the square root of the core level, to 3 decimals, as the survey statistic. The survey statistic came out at 1.116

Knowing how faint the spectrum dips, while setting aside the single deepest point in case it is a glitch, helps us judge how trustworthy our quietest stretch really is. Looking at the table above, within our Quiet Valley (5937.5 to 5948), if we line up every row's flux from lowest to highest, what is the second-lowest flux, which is 1.259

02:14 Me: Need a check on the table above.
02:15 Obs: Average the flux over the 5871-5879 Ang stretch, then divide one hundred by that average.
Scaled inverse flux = 79.6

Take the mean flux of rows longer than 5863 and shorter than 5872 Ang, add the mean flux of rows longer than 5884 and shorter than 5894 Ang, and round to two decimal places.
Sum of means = 2.29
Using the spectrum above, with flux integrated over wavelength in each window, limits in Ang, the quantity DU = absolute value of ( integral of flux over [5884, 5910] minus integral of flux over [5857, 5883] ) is 3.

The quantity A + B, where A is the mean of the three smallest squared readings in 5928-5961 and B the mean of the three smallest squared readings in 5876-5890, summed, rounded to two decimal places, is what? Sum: 2.44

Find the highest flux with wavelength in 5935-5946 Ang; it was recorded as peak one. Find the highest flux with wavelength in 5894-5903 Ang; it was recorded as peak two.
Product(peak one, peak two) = 1.61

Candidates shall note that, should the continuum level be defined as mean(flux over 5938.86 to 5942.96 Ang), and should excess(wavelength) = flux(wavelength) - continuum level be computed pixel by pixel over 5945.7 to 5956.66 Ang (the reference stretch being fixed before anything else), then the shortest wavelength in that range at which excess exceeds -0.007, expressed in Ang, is 5947.75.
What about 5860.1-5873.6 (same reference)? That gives 5862.09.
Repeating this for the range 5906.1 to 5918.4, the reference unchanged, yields 5906.80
